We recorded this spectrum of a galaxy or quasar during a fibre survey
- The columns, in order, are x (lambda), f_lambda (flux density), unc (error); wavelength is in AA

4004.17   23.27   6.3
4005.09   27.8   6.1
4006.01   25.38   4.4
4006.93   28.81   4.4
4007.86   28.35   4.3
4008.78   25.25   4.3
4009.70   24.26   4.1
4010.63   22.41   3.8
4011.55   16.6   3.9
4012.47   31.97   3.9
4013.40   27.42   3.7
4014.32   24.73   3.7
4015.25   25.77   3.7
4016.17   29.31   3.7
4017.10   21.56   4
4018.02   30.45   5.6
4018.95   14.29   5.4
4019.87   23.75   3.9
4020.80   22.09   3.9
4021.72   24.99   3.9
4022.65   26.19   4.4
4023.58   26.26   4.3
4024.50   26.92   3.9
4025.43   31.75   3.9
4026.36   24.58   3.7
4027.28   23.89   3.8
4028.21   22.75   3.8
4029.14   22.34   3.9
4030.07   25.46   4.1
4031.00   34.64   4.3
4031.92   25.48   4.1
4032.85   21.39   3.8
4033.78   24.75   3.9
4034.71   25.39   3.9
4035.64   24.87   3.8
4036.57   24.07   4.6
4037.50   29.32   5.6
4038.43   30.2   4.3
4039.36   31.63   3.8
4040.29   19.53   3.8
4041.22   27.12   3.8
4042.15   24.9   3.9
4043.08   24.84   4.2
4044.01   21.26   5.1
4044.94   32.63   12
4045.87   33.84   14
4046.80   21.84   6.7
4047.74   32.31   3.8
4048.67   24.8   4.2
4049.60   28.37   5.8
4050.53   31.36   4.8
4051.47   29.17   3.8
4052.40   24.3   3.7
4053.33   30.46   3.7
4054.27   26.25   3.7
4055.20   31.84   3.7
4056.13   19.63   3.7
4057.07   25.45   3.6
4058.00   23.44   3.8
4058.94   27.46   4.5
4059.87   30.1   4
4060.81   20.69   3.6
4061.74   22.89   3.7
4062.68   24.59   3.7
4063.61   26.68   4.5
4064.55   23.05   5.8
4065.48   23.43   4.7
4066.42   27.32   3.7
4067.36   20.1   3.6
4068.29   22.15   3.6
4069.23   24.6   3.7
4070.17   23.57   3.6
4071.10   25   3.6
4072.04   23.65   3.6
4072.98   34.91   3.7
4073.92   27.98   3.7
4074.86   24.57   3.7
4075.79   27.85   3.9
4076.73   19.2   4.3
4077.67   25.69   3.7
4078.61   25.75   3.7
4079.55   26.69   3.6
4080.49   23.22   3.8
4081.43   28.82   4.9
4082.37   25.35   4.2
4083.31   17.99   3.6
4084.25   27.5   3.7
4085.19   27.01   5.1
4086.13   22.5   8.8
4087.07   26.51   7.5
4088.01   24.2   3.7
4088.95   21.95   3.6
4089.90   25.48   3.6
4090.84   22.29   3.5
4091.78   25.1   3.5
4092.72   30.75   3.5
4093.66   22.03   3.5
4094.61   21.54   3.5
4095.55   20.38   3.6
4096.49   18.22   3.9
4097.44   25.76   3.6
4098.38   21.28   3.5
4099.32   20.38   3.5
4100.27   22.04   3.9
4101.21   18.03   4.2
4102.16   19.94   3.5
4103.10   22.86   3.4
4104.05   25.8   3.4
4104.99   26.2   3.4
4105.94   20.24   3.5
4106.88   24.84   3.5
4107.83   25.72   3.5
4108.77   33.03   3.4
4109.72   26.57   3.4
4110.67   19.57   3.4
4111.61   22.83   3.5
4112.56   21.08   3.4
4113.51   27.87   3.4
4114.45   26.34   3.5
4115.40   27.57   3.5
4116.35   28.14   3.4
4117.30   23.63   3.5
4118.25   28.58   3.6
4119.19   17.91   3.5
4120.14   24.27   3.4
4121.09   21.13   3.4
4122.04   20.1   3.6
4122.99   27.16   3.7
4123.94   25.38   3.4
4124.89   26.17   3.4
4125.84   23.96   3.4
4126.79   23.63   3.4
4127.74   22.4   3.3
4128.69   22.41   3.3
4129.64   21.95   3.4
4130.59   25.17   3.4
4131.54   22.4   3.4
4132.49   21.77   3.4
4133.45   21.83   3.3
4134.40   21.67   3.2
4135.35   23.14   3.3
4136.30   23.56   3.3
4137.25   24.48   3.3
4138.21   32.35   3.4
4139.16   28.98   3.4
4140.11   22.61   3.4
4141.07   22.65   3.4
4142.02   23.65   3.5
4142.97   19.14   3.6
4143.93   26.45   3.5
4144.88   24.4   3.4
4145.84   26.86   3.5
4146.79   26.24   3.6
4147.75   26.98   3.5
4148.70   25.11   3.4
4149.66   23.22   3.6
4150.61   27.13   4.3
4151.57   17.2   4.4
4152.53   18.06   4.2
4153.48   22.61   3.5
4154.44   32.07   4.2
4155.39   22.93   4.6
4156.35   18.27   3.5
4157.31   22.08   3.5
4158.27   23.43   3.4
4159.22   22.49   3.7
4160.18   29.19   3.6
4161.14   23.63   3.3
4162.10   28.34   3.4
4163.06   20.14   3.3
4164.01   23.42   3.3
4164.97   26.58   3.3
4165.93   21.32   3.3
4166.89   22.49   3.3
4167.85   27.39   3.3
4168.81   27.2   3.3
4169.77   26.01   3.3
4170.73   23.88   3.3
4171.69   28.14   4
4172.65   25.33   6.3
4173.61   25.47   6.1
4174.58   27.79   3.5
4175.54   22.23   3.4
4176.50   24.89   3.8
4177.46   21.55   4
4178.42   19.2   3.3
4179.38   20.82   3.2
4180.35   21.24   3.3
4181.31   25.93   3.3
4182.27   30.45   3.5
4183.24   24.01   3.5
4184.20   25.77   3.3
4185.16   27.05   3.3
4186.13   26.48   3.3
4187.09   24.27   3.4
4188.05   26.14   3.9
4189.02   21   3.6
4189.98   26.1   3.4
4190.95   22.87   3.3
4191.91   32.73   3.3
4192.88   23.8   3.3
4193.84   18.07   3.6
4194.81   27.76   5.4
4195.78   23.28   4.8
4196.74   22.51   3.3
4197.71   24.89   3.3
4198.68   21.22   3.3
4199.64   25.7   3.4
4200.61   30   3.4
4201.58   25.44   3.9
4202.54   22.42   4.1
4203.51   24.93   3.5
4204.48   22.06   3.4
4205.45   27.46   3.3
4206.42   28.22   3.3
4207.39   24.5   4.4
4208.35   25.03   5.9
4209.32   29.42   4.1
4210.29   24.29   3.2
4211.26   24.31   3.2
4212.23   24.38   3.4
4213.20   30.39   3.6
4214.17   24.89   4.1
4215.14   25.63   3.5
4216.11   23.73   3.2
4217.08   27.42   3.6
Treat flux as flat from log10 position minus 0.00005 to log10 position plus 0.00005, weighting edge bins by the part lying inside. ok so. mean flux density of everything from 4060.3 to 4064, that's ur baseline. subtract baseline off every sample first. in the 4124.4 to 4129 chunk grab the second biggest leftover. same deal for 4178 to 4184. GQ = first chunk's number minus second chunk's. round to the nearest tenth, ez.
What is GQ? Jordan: -2.0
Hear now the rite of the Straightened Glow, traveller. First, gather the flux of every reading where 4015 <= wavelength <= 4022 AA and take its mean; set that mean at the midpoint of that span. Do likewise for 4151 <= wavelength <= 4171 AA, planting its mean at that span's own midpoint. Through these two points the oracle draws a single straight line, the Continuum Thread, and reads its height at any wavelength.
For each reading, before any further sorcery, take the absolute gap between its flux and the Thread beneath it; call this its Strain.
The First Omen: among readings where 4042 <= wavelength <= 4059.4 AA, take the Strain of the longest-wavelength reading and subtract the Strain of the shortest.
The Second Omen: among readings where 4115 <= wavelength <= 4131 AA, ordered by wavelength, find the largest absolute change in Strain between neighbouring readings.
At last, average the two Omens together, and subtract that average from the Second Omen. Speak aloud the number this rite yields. 1.4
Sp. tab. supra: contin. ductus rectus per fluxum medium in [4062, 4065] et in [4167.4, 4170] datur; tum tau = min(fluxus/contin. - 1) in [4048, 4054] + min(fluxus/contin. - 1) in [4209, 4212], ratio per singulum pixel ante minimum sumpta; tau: -0.13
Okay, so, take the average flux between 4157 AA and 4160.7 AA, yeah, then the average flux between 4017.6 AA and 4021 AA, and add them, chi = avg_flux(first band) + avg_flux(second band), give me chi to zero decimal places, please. 47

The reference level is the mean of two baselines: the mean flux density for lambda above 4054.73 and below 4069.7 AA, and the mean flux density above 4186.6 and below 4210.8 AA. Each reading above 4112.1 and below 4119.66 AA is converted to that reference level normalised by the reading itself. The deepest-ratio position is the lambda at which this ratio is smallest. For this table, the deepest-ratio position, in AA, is 4118.25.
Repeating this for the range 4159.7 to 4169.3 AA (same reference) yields 4160.18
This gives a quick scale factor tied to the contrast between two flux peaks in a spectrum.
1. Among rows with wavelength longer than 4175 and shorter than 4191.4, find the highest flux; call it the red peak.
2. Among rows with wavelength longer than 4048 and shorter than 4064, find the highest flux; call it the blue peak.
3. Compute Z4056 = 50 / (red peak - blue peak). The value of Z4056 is -36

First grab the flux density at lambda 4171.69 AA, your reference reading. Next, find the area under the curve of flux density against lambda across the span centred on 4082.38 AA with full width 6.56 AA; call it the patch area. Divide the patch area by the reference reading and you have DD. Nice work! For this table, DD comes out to 5.9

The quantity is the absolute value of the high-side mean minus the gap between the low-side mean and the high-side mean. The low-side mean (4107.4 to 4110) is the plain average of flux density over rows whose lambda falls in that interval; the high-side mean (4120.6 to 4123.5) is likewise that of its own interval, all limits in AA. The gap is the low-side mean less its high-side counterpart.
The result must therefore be 17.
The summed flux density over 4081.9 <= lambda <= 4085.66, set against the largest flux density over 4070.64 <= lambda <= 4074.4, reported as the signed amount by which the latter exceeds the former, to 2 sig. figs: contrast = -63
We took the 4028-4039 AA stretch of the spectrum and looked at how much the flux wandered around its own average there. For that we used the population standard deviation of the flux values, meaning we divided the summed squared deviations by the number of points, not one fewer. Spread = 3.60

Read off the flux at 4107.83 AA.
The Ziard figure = 25.72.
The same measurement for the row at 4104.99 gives 26.2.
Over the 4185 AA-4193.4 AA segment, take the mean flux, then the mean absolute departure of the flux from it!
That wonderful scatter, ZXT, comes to 2.33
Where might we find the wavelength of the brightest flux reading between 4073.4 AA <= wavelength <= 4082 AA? 4081.43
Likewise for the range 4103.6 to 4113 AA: 4108.77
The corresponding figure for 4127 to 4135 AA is 4130.59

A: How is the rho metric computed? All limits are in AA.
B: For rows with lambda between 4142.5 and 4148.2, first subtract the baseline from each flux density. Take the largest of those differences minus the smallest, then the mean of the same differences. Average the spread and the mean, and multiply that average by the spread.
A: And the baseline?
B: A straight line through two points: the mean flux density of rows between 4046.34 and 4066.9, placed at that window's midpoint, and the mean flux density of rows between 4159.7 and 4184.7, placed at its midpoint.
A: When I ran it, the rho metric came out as 31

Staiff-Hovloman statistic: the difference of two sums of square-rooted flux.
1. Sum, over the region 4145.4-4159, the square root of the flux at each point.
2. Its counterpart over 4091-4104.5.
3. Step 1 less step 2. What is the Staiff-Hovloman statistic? 1.8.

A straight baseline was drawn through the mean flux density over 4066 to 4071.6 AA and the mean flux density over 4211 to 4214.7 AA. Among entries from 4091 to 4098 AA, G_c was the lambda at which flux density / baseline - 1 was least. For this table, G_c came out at 4096.49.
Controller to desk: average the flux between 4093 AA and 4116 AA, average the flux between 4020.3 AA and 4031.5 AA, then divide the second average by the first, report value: 1.11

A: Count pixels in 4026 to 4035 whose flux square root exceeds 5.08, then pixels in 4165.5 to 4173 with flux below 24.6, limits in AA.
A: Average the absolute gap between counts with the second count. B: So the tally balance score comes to 2.5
